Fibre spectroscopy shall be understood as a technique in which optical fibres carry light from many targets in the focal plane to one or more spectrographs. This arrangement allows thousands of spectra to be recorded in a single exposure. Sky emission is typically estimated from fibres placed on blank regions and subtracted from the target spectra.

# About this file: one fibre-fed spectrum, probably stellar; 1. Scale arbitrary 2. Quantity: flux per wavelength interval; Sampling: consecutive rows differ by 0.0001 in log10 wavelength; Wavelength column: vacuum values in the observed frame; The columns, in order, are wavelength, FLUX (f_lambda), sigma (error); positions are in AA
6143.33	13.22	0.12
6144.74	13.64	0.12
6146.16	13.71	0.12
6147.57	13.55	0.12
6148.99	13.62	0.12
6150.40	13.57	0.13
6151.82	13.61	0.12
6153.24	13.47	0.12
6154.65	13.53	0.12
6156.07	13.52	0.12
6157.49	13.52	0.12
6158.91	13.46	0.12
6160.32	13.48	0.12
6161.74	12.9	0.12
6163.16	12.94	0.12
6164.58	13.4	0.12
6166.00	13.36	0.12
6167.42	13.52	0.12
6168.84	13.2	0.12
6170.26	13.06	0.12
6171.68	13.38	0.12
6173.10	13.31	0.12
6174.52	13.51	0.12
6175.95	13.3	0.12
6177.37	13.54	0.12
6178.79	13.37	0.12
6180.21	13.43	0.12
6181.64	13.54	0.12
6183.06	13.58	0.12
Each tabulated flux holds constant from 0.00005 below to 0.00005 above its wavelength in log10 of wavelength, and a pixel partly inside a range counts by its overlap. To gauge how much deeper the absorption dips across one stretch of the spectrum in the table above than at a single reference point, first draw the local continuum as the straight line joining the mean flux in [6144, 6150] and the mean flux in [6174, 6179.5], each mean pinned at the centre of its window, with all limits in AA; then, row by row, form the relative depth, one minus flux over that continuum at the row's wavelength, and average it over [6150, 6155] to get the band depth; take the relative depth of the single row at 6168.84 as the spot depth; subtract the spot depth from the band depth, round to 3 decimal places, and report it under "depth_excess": -0.017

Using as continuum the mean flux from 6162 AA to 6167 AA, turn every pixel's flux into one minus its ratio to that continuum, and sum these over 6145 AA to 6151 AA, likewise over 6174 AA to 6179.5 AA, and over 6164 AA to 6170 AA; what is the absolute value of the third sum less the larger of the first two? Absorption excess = 0.018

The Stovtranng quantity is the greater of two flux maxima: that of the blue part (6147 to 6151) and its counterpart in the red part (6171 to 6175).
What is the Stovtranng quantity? 13.62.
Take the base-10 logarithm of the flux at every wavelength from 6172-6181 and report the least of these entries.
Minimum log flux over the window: 1.12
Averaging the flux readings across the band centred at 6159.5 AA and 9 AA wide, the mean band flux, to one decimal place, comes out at 13.3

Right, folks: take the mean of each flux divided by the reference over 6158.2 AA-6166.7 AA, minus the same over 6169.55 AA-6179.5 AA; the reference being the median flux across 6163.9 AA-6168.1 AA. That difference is -0.007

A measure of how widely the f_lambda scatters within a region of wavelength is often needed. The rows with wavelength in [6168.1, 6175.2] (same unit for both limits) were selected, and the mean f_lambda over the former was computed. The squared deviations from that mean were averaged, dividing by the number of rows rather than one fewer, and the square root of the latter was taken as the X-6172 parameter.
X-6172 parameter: 0.15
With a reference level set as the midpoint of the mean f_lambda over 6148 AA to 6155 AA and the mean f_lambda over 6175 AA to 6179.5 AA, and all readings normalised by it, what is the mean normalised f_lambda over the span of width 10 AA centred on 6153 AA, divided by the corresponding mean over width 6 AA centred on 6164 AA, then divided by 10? 0.103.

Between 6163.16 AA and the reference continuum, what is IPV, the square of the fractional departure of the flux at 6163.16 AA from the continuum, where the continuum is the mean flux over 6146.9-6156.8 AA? 0.0020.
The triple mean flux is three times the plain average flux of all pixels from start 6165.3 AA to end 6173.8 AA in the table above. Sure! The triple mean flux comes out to 39.9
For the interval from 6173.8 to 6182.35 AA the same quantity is 40.3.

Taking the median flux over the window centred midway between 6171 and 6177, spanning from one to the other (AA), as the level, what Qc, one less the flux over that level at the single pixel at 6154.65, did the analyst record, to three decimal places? -0.014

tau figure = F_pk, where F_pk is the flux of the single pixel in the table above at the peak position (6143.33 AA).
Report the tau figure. 13.22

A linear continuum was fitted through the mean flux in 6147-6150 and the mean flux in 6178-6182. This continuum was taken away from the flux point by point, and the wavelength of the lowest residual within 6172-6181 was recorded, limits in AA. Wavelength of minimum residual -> 6173.10 AA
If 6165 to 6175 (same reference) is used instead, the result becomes 6170.26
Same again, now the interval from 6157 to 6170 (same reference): 6161.74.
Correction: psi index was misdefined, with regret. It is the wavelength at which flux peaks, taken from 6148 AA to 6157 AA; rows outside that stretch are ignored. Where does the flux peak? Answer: 6148.99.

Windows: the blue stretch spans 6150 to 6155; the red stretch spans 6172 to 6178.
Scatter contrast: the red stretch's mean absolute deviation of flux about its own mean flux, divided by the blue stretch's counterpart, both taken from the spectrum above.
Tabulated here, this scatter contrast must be 2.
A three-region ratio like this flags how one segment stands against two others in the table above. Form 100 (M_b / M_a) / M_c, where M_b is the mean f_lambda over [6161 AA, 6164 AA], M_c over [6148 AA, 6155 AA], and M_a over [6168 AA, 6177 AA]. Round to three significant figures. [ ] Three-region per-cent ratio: 7.17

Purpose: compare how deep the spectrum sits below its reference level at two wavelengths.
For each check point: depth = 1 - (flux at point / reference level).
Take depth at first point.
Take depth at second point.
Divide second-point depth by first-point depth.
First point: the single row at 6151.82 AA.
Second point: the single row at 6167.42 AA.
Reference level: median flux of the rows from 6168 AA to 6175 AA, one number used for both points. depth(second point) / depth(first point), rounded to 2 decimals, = 0.70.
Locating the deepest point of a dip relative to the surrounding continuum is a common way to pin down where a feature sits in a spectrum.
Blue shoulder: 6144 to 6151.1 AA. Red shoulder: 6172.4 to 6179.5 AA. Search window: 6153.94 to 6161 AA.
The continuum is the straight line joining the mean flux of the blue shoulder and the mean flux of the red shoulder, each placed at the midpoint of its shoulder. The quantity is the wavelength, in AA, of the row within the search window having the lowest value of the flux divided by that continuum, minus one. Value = 6158.91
